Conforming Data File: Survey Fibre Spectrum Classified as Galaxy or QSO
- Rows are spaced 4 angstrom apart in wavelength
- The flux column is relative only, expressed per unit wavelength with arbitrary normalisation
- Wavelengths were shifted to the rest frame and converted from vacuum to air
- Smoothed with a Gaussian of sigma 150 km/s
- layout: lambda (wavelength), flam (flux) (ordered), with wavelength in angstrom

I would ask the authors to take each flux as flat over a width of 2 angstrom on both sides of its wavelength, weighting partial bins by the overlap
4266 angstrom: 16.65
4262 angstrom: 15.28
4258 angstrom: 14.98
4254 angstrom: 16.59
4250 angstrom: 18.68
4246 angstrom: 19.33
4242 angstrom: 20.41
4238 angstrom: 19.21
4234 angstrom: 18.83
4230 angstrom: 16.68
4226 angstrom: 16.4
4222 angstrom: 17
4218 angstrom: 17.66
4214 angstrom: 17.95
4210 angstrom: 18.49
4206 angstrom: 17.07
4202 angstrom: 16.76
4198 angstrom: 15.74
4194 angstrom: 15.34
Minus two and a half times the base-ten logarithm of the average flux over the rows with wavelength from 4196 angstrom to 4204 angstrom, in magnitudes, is -3.03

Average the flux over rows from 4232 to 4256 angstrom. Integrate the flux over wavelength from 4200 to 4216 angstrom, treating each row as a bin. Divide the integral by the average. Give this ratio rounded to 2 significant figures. 15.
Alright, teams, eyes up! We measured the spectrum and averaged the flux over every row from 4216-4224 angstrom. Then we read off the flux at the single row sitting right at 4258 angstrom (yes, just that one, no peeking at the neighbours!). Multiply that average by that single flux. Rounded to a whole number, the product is 260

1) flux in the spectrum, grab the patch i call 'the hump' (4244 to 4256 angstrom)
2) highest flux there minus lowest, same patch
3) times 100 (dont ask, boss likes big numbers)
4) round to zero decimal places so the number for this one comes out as 274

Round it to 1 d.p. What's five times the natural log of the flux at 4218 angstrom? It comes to 14.4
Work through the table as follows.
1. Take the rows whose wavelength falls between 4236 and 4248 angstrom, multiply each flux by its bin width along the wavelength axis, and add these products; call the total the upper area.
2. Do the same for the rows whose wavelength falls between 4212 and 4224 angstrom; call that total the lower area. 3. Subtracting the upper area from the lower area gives -25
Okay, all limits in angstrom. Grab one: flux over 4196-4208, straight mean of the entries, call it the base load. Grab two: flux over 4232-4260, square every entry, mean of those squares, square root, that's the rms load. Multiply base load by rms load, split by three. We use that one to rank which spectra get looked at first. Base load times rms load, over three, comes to 101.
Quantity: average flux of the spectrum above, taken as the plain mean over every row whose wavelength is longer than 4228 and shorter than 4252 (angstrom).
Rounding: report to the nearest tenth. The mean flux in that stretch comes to 18.9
